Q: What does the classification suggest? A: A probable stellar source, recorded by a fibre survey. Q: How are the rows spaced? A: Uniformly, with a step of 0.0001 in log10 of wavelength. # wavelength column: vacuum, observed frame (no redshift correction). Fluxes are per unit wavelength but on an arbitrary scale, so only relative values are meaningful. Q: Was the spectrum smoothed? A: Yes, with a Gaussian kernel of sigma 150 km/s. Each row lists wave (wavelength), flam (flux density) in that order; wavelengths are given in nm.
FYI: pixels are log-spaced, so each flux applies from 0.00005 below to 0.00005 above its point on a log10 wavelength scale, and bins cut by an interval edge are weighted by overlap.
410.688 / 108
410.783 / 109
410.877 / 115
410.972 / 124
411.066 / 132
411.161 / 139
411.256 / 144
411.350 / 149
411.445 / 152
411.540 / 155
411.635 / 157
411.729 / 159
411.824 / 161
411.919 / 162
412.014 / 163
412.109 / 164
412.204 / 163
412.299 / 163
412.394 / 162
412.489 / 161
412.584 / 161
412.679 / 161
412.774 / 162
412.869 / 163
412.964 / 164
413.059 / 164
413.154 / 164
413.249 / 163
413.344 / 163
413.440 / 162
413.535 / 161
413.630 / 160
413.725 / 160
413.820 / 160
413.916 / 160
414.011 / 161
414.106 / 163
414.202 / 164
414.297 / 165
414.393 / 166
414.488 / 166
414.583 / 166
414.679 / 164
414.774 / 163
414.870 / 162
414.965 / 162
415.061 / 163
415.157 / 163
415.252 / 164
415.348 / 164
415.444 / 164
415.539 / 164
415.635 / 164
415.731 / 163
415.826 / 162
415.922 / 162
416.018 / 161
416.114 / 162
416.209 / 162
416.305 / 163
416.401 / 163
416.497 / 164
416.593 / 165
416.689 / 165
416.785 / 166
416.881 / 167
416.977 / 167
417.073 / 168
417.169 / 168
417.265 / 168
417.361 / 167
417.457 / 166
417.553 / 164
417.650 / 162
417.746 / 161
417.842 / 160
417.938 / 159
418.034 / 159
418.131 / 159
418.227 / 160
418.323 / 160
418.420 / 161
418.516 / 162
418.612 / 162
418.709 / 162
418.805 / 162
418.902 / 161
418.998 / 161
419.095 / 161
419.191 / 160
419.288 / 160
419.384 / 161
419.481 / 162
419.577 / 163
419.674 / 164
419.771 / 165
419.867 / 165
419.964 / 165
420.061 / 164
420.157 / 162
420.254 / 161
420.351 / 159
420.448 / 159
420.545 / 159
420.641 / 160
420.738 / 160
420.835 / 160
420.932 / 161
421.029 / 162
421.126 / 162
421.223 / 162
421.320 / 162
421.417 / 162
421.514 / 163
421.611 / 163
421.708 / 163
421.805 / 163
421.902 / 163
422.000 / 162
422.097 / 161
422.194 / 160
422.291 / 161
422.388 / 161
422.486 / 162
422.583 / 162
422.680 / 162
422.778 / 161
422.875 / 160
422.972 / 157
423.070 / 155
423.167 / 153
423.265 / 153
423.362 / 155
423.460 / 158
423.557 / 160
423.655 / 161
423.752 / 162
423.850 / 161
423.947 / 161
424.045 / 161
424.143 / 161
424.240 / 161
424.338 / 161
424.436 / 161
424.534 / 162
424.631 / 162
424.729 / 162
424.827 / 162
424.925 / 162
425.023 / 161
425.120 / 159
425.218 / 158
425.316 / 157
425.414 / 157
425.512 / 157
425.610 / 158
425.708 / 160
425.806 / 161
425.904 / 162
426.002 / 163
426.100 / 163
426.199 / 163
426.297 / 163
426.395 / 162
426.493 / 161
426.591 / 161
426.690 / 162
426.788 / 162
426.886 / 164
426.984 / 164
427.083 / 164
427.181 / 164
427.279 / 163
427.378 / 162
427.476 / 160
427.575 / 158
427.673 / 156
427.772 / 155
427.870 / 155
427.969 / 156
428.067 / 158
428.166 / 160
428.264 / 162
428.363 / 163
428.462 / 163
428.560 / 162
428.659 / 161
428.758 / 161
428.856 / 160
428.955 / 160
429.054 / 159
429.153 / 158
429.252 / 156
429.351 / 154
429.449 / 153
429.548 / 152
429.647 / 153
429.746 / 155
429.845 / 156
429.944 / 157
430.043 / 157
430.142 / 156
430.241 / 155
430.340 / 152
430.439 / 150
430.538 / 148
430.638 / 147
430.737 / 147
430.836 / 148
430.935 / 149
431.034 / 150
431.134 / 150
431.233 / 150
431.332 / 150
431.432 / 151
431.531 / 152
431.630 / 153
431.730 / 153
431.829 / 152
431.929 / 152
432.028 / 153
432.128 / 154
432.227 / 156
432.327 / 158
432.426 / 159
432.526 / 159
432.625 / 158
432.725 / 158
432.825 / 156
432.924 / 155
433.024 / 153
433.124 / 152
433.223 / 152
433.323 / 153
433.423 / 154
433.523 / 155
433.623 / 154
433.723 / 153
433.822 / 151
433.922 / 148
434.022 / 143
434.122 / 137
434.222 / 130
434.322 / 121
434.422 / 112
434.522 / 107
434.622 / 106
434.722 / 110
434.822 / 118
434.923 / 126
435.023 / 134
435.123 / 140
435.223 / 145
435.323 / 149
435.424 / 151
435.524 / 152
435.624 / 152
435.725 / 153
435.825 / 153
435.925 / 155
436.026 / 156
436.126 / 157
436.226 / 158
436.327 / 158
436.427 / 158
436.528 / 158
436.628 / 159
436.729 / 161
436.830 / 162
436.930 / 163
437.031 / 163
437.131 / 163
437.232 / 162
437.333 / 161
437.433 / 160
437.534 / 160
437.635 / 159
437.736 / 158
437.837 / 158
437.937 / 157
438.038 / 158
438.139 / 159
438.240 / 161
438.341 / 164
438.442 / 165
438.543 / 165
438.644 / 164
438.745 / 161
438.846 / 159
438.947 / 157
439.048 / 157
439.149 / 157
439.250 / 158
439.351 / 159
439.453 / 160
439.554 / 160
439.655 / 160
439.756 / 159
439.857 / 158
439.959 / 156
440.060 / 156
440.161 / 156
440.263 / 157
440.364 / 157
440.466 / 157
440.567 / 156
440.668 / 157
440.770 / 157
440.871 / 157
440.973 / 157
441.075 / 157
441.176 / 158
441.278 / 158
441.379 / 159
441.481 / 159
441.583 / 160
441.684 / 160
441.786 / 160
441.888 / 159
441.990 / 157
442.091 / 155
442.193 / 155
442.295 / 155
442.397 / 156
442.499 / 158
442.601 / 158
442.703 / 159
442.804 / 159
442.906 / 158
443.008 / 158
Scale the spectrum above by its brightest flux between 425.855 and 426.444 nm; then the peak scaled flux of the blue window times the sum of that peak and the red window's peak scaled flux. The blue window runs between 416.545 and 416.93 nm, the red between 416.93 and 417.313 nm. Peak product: 2.11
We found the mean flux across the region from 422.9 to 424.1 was 158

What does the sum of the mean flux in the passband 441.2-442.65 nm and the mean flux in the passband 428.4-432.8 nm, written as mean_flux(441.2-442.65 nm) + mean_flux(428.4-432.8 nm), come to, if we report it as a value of 312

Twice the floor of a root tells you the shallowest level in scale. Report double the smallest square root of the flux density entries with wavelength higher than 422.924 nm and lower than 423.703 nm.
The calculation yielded 24.7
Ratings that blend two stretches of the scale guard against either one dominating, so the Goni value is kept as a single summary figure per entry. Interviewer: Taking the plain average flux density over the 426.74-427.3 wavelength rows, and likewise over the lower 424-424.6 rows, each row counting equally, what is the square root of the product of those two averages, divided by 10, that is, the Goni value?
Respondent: 16.2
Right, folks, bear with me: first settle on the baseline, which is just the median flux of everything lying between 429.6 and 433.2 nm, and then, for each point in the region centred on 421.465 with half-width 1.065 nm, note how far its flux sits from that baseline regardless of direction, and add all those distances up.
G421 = 185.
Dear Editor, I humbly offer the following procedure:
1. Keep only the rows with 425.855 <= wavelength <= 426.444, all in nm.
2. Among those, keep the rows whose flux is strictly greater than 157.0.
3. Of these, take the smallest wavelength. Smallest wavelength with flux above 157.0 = 425.904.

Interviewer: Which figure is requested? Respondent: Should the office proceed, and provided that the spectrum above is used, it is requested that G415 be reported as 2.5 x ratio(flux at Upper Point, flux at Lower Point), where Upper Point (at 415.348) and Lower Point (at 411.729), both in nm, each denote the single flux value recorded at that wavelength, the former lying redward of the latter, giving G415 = 2.58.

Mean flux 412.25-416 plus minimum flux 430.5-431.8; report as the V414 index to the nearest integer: 310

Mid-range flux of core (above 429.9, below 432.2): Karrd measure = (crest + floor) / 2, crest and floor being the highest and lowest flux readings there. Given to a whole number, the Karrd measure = 152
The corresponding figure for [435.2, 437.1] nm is 154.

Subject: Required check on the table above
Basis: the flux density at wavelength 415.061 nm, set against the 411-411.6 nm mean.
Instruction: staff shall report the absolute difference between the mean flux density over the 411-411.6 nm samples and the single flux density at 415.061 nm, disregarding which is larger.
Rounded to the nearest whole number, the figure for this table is 18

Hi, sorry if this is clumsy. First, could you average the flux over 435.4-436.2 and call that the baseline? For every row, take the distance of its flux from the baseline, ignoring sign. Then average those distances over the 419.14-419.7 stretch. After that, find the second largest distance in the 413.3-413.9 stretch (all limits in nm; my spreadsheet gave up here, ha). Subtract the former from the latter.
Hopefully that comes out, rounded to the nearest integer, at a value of 0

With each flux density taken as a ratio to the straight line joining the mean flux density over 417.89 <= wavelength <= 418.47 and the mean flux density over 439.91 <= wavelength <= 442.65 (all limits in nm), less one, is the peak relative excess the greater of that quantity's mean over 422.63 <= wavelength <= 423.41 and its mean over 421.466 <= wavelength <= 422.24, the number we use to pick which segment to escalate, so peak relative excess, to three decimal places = 0.019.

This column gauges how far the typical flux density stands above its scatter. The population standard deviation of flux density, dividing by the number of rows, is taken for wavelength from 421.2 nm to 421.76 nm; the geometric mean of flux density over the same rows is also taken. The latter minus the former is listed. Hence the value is 162.0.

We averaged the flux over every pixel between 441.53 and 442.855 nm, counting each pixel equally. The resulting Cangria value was 158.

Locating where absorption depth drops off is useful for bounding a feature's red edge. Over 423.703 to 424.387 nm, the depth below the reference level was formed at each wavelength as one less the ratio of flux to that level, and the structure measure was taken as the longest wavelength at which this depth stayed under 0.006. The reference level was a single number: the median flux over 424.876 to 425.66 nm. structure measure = 424.338 nm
